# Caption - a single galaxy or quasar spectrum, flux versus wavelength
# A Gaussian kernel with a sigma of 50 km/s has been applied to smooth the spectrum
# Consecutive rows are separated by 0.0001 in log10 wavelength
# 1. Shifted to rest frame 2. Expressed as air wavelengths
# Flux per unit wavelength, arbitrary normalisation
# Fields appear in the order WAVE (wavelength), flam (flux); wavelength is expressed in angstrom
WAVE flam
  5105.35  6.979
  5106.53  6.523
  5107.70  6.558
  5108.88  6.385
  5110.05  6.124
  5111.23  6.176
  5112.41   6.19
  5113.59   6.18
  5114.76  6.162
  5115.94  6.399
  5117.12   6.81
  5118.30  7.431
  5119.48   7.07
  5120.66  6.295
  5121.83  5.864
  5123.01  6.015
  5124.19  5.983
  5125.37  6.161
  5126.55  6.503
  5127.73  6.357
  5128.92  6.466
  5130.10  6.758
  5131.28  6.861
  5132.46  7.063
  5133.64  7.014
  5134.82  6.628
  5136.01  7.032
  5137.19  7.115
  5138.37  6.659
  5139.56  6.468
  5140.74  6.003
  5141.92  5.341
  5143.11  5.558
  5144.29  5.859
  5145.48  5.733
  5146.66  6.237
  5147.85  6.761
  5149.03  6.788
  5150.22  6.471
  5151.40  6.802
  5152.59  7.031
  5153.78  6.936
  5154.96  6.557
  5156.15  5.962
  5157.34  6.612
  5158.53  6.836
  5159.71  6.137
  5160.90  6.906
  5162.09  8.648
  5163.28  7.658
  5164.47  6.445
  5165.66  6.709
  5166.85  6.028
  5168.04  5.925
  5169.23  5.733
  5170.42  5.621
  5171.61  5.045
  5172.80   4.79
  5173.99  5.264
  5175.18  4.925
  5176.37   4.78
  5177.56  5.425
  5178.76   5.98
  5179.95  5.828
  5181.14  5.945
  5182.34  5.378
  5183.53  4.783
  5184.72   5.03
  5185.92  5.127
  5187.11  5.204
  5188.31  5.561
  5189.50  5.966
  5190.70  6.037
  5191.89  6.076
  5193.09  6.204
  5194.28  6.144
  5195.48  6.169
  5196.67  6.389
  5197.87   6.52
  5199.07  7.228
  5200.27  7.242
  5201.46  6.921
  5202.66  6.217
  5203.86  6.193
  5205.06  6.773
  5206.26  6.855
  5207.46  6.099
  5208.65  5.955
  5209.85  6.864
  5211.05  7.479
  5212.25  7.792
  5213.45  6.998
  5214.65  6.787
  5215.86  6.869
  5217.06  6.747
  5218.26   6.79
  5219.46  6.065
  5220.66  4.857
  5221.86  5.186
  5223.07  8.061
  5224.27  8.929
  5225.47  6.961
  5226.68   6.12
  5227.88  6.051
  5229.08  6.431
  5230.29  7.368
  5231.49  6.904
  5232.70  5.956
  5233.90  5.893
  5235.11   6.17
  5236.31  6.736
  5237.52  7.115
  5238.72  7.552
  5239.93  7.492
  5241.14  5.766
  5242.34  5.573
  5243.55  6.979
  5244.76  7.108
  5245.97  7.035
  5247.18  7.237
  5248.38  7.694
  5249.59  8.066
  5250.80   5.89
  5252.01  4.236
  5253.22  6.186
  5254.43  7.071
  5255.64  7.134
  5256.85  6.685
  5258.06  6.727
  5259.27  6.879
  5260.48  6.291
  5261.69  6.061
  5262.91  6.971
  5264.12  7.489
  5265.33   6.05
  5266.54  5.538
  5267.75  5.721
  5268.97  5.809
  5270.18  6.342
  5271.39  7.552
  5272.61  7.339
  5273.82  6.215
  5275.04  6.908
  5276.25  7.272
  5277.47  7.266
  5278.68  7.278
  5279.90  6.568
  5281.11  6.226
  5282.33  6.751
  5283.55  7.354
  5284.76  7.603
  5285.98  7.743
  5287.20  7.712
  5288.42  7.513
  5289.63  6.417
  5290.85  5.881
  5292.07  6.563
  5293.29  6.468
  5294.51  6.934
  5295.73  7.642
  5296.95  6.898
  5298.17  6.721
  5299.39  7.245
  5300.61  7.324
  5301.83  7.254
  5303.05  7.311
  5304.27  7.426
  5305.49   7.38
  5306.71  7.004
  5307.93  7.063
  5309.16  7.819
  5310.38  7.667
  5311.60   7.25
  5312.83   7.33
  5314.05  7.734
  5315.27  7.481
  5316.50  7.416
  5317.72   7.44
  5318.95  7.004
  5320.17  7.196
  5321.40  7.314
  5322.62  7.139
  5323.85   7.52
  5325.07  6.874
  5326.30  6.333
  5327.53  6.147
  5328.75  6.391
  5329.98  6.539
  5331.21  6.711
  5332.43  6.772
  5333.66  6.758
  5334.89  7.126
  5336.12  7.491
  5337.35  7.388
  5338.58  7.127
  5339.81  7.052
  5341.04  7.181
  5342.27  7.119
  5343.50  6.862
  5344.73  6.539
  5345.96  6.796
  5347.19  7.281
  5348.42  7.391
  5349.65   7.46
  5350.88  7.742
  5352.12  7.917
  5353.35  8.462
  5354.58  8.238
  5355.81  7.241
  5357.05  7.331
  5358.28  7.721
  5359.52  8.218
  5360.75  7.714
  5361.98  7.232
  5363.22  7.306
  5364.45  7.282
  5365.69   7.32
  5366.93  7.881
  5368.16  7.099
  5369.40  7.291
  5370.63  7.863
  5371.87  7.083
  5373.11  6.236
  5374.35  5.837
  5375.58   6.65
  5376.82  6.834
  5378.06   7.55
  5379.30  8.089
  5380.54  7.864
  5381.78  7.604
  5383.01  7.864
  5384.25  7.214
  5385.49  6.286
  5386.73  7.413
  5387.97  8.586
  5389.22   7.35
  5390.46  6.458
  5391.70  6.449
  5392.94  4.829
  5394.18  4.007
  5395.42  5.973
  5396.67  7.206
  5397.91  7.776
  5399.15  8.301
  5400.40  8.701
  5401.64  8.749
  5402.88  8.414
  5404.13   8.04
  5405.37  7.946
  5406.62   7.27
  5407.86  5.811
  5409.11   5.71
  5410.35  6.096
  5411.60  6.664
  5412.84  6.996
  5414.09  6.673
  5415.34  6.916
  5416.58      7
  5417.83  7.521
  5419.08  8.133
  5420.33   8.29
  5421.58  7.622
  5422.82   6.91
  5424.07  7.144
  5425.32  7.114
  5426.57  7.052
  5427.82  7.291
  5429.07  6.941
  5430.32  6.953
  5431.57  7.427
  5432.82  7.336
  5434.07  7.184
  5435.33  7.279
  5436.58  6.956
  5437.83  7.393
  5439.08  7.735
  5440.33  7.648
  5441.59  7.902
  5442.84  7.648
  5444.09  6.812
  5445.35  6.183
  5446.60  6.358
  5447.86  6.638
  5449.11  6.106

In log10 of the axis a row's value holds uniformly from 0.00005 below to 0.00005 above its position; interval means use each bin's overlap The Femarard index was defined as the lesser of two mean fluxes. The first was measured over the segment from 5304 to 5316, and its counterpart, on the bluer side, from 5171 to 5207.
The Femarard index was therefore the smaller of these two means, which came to 5.87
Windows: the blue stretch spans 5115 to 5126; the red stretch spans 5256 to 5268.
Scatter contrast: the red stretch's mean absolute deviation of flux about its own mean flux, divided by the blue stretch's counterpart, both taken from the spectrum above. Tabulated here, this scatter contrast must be 1.16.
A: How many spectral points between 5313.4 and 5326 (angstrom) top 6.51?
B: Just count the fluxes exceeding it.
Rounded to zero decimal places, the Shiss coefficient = 10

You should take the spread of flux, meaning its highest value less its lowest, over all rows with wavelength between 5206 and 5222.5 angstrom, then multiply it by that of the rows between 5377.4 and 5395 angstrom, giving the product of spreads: 13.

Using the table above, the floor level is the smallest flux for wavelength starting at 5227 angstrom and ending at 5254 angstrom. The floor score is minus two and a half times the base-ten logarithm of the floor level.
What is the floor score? -1.57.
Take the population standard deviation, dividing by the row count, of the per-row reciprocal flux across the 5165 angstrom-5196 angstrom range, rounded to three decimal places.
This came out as 0.017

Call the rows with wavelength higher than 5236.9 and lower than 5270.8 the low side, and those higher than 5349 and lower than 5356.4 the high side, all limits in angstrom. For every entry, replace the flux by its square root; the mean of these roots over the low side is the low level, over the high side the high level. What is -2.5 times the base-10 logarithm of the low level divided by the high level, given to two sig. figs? 0.096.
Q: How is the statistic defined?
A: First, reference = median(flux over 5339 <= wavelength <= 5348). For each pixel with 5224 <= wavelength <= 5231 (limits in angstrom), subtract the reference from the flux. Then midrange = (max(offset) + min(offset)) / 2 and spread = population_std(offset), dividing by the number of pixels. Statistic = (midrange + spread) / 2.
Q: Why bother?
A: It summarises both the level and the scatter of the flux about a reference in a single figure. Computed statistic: 0.7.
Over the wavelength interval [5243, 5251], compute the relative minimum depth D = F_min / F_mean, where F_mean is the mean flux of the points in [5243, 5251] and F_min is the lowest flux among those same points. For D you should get 0.82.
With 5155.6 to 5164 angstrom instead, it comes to 0.86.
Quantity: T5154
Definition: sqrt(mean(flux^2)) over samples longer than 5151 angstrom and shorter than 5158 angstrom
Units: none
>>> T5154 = 6.7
